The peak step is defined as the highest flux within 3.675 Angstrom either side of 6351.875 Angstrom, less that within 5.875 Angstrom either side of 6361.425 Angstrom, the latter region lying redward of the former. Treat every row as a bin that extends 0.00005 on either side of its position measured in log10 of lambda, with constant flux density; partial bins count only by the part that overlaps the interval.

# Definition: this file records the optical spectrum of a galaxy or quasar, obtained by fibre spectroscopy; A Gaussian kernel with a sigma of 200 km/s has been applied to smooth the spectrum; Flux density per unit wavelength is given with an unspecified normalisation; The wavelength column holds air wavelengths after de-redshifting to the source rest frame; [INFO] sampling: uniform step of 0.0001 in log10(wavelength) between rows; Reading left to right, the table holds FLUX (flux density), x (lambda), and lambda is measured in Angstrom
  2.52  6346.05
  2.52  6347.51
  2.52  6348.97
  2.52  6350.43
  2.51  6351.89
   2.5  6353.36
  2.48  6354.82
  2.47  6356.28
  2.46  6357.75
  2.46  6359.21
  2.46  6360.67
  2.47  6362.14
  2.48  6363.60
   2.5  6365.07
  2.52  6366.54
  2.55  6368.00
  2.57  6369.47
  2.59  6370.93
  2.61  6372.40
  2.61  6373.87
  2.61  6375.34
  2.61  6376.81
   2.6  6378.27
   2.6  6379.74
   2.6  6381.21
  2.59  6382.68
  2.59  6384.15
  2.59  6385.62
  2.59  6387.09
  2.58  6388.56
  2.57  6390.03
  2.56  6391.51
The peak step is 0.00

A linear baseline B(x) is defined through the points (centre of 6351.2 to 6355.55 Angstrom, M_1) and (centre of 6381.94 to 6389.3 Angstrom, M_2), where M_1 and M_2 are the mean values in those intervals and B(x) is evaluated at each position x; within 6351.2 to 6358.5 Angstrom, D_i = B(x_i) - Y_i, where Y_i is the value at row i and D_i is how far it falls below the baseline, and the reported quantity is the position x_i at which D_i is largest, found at 6357.75 Angstrom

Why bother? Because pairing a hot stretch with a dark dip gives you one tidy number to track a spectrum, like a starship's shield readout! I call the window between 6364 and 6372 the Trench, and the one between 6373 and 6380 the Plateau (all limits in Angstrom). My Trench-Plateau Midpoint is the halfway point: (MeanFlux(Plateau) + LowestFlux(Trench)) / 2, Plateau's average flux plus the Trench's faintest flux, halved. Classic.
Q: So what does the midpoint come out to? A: 2.553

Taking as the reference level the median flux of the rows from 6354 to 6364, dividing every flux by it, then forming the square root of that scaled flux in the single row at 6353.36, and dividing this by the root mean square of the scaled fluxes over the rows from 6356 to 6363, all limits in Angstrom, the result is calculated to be 1.01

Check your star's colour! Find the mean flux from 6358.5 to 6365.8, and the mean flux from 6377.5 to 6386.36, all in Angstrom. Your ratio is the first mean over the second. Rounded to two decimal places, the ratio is 0.95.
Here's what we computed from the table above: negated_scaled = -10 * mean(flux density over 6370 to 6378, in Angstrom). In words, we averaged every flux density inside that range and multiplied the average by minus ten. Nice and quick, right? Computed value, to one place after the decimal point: -26.1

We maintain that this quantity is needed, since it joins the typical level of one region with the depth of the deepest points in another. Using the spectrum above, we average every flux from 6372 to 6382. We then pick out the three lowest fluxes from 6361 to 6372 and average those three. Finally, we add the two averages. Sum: 5.09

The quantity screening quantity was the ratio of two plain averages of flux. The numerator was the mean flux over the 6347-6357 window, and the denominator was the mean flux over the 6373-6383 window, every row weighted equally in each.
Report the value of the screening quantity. 0.962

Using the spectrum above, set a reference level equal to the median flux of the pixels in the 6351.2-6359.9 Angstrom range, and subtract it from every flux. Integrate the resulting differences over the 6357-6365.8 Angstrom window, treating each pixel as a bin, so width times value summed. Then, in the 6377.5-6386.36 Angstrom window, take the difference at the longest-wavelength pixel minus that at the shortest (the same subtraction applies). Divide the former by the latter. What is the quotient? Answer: 2.9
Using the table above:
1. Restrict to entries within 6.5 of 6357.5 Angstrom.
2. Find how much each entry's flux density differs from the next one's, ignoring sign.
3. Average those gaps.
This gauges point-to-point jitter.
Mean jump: 0.009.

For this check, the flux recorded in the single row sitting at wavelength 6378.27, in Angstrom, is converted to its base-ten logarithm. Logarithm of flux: 0.415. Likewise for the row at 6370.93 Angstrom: 0.413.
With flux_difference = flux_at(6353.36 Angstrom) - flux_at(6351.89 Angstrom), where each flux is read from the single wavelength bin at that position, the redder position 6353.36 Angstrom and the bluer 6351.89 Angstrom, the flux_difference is -0.010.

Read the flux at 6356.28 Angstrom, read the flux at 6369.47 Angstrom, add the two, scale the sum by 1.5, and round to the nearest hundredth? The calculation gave 7.56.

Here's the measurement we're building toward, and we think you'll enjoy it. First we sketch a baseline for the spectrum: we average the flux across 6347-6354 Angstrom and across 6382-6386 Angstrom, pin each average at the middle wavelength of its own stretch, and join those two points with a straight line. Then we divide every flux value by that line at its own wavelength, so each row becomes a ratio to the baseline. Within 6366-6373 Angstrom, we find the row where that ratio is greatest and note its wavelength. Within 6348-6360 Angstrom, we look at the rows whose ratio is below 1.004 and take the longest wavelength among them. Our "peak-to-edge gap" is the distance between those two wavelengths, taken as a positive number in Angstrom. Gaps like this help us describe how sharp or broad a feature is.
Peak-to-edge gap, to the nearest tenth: 13.2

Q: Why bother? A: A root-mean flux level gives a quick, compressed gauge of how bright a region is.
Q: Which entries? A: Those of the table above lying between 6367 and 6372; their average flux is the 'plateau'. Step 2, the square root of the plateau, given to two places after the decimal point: 1.60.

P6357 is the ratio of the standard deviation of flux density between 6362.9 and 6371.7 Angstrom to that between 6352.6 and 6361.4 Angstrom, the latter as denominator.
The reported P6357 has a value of 2.6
